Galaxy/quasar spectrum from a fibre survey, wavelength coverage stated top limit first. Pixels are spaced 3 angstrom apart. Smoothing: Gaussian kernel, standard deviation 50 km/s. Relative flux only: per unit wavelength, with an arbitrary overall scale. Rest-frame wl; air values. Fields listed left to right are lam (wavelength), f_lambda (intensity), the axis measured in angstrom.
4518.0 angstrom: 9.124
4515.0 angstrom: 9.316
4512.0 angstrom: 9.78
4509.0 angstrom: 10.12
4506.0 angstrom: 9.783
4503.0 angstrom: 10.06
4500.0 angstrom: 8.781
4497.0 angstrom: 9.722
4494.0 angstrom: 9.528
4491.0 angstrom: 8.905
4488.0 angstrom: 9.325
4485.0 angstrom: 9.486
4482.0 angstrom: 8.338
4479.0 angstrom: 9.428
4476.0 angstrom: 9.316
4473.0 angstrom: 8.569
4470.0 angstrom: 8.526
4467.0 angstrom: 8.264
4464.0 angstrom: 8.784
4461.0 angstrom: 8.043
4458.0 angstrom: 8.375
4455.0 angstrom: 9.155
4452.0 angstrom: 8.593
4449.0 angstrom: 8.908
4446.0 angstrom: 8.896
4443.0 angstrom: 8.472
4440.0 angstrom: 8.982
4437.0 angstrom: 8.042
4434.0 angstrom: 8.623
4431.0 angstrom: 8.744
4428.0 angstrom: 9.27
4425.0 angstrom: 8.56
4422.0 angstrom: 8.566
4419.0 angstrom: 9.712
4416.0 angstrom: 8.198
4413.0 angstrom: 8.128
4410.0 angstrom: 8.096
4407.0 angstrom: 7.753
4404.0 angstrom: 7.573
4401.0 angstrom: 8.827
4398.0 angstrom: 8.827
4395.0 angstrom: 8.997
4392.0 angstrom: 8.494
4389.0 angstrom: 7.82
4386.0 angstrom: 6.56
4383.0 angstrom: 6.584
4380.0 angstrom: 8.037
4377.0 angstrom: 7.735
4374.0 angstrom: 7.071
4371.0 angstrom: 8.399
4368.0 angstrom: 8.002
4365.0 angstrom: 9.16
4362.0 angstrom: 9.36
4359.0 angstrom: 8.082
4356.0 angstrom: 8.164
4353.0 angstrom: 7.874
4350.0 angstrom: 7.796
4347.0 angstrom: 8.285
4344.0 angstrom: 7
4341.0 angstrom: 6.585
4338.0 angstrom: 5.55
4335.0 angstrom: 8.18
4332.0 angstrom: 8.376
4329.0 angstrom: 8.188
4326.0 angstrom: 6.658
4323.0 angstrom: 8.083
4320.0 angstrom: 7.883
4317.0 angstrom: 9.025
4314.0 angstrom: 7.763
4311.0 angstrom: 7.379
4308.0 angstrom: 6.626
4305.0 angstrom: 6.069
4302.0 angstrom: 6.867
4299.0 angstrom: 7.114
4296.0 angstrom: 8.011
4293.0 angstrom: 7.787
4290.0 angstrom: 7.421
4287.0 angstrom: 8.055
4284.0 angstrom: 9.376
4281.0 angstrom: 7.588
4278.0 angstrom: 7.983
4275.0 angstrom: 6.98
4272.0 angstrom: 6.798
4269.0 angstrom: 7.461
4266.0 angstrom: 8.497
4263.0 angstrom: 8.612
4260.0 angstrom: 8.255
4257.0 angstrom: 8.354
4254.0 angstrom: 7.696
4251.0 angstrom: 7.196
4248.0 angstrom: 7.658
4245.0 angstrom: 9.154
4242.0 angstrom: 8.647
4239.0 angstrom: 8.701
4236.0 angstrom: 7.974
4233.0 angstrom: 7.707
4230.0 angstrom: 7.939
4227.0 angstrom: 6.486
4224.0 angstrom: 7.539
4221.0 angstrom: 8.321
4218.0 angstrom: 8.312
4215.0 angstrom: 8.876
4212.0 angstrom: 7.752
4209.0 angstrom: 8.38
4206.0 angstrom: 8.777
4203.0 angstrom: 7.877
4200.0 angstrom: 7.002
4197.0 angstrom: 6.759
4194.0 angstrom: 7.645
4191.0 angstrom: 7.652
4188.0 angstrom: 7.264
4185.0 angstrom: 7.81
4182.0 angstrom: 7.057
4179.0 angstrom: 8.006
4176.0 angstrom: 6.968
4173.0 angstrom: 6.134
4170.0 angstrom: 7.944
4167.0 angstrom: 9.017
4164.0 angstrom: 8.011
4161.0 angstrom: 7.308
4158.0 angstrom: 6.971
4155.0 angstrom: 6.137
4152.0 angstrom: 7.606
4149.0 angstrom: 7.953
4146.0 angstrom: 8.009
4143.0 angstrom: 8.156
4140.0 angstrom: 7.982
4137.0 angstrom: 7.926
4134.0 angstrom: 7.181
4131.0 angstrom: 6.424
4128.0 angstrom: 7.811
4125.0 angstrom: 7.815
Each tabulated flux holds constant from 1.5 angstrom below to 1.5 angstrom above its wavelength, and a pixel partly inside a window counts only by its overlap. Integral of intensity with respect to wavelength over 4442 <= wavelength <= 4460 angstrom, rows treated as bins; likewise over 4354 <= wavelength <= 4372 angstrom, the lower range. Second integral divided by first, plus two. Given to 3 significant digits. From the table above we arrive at 2.98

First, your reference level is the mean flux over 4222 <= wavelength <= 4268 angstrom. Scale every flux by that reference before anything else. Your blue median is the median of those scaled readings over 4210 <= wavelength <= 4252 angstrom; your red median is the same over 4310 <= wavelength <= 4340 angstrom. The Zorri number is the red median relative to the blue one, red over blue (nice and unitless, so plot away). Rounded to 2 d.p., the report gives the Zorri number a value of 1.00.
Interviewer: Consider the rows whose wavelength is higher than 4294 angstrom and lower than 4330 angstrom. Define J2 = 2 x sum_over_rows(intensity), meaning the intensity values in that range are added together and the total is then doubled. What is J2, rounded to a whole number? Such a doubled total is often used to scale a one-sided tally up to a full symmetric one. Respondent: 179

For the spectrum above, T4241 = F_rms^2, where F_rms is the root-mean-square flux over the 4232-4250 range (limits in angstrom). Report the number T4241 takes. 69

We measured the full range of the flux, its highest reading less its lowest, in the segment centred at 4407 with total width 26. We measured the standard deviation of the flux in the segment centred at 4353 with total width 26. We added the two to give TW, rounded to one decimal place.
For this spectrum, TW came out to 3.0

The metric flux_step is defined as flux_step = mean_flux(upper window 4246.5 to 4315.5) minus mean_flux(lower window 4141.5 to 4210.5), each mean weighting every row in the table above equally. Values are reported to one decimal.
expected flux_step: 0.0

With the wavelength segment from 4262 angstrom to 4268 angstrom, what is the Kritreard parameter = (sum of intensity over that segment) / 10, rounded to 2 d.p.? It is 1.71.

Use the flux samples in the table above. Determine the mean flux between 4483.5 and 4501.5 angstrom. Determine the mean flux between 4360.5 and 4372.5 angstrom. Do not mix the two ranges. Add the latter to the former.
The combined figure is 18.0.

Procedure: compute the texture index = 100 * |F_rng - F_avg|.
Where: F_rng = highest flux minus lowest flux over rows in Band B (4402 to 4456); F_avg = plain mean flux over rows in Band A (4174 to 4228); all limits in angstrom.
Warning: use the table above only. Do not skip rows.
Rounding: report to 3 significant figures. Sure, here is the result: 555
